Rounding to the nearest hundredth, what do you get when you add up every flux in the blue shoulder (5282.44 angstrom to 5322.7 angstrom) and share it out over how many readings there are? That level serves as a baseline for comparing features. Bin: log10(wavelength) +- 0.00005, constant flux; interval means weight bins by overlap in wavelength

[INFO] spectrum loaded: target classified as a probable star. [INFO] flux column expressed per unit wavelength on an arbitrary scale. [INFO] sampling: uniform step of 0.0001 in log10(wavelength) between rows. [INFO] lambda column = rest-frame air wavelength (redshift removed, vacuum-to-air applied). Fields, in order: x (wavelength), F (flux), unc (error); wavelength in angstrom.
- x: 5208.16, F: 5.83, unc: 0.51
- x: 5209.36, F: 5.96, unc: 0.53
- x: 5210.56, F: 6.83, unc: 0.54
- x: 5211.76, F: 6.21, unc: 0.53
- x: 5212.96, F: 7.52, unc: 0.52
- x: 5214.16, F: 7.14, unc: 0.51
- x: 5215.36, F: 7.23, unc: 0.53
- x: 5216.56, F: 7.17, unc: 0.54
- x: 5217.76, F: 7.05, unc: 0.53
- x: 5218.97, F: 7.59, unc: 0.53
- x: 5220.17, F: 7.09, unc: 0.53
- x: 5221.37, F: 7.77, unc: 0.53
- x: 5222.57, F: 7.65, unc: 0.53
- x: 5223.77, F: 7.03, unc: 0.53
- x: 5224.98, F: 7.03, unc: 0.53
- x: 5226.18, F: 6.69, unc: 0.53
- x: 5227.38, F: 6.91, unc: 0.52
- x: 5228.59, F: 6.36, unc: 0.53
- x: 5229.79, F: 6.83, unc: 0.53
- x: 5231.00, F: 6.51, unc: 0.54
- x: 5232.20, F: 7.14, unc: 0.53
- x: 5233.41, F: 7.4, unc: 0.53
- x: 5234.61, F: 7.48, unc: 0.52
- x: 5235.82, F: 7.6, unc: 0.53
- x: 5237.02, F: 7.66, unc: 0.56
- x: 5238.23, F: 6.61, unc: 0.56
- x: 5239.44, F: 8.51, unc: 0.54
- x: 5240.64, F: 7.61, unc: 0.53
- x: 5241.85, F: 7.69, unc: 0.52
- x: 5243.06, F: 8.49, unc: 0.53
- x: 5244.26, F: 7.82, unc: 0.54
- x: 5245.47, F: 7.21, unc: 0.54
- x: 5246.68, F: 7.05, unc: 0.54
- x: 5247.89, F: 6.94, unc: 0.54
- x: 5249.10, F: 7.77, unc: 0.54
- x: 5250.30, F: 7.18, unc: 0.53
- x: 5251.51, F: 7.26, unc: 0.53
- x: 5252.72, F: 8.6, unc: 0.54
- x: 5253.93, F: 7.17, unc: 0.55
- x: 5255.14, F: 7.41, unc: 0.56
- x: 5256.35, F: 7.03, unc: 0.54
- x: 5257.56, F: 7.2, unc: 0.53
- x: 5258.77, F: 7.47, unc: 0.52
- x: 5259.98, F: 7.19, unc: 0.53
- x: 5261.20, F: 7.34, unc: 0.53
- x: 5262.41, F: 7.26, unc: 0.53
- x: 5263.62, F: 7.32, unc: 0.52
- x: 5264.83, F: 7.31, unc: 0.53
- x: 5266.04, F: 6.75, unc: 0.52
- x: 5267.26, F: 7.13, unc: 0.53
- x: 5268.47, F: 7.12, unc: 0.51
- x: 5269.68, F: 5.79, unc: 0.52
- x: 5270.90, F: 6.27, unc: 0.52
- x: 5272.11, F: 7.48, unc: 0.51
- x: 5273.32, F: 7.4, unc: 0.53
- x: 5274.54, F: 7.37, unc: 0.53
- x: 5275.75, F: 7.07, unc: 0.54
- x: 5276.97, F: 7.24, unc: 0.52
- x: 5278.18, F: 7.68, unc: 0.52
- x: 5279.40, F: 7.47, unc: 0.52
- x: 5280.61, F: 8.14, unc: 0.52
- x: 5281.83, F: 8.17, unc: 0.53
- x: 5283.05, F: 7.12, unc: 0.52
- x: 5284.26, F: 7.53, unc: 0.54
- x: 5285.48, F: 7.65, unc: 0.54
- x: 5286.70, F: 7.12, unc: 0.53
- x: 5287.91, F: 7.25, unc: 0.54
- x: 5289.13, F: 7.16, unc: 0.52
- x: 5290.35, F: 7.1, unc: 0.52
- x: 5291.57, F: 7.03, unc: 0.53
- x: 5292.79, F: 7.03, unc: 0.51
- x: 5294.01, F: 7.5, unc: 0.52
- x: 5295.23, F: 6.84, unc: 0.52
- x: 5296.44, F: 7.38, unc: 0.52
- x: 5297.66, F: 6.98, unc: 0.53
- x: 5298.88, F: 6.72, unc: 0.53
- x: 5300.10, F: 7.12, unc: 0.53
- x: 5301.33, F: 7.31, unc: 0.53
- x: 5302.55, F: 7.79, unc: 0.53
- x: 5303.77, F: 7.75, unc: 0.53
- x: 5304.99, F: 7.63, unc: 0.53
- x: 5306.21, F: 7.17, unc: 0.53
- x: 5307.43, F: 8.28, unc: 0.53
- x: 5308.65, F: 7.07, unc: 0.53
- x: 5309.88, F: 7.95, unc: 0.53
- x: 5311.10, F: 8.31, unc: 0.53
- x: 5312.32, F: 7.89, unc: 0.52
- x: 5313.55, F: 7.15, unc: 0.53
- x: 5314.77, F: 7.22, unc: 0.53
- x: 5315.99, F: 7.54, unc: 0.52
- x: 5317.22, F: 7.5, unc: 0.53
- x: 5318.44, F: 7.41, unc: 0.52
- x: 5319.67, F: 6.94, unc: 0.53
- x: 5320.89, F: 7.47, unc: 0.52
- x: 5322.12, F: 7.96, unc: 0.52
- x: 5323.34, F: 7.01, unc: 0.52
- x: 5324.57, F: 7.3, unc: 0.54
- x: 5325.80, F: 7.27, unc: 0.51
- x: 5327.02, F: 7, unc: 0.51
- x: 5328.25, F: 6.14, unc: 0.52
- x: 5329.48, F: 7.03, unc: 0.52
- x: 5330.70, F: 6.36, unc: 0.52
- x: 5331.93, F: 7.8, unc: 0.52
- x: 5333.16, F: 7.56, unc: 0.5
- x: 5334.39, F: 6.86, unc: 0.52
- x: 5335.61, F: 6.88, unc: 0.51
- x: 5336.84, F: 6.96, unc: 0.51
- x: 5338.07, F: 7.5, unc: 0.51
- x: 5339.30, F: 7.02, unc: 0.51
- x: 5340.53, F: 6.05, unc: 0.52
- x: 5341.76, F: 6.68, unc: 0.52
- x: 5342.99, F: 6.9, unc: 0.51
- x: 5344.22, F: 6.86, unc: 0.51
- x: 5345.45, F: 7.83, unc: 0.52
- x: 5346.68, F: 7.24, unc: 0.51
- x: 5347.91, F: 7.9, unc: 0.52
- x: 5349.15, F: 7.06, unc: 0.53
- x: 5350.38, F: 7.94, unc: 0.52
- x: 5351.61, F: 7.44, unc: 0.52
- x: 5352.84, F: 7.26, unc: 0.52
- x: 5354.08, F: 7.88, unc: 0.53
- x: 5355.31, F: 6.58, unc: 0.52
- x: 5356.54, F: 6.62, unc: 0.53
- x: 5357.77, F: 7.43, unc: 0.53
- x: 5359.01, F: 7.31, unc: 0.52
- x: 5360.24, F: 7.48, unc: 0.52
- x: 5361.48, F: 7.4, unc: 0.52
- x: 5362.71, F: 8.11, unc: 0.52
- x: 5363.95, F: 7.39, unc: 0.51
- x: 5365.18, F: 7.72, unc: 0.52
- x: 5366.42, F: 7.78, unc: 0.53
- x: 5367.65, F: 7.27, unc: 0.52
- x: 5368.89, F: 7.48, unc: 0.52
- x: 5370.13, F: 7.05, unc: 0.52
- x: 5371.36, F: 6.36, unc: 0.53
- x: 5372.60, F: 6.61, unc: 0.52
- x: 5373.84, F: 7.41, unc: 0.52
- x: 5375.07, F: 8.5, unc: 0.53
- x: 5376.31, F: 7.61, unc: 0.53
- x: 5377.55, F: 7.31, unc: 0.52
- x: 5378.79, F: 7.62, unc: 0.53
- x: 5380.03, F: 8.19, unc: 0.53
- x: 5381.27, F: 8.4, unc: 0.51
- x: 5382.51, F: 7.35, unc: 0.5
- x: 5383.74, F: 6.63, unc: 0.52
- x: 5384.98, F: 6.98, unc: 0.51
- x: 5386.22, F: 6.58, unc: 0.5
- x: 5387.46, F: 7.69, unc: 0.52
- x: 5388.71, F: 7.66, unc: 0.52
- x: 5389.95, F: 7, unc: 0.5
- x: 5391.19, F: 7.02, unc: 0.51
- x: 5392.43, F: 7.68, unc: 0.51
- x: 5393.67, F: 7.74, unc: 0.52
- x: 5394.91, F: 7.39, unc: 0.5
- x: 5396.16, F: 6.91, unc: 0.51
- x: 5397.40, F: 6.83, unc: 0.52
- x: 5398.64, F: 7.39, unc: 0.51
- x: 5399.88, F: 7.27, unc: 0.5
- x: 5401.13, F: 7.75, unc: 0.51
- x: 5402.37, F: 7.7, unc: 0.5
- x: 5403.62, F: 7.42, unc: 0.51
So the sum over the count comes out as 7.39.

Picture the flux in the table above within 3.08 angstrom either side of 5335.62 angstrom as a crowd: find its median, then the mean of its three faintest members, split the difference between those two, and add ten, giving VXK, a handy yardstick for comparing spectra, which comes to 16.9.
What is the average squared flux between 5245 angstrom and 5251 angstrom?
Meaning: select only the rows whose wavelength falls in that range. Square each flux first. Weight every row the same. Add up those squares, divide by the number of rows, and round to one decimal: 52.4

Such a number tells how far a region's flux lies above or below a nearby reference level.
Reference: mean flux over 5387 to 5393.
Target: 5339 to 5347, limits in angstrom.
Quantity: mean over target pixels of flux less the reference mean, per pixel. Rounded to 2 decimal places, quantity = -0.47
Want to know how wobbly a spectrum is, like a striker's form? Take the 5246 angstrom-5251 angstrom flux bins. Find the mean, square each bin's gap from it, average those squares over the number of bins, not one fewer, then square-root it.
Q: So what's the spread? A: 0.32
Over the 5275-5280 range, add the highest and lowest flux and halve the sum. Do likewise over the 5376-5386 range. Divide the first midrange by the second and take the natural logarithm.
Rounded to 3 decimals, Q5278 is -0.019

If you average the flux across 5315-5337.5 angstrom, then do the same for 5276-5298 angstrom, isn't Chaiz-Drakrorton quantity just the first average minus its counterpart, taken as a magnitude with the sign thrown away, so 0.19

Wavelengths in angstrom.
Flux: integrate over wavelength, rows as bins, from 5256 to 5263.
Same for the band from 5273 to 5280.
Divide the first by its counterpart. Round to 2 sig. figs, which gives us 0.98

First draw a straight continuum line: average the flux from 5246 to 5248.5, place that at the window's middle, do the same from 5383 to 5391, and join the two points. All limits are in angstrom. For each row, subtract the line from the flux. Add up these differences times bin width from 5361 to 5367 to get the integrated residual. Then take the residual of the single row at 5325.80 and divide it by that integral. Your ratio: 0.06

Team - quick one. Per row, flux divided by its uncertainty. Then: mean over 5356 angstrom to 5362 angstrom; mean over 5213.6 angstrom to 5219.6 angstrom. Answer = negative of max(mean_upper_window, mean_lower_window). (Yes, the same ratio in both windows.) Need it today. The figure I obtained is -13.8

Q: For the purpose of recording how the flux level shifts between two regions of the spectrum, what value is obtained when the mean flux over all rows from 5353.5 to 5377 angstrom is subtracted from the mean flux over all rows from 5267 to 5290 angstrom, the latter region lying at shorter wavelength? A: -0.10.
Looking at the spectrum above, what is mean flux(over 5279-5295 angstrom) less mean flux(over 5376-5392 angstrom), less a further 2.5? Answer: -2.5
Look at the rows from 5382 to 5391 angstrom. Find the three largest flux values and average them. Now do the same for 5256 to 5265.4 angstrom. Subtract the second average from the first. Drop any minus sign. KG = 0.19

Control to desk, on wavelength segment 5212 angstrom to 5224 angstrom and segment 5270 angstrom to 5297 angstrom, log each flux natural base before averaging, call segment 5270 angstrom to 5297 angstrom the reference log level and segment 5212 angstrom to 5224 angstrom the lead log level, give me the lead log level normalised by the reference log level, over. 1.00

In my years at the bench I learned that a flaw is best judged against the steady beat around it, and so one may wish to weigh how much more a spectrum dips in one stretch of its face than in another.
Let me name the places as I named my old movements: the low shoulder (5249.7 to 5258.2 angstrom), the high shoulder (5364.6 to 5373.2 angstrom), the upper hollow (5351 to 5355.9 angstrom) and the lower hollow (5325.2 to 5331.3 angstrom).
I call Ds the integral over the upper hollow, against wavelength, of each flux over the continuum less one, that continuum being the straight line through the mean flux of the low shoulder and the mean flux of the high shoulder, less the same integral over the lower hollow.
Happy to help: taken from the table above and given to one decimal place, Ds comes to 0.5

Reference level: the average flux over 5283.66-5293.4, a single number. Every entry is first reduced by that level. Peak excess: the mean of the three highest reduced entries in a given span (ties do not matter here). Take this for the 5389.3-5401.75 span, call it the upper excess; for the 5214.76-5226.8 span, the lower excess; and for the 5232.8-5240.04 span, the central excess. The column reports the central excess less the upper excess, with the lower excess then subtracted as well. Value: -0.24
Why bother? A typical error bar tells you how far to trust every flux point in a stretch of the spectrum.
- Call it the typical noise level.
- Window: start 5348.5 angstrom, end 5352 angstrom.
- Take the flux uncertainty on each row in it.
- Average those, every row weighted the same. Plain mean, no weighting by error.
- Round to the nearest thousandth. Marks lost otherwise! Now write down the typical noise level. 0.523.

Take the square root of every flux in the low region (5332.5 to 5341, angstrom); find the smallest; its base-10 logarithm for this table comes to 0.391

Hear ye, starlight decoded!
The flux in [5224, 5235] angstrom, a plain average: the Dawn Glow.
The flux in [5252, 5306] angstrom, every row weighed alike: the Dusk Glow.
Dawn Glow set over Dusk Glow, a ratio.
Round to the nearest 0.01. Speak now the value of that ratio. 0.95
